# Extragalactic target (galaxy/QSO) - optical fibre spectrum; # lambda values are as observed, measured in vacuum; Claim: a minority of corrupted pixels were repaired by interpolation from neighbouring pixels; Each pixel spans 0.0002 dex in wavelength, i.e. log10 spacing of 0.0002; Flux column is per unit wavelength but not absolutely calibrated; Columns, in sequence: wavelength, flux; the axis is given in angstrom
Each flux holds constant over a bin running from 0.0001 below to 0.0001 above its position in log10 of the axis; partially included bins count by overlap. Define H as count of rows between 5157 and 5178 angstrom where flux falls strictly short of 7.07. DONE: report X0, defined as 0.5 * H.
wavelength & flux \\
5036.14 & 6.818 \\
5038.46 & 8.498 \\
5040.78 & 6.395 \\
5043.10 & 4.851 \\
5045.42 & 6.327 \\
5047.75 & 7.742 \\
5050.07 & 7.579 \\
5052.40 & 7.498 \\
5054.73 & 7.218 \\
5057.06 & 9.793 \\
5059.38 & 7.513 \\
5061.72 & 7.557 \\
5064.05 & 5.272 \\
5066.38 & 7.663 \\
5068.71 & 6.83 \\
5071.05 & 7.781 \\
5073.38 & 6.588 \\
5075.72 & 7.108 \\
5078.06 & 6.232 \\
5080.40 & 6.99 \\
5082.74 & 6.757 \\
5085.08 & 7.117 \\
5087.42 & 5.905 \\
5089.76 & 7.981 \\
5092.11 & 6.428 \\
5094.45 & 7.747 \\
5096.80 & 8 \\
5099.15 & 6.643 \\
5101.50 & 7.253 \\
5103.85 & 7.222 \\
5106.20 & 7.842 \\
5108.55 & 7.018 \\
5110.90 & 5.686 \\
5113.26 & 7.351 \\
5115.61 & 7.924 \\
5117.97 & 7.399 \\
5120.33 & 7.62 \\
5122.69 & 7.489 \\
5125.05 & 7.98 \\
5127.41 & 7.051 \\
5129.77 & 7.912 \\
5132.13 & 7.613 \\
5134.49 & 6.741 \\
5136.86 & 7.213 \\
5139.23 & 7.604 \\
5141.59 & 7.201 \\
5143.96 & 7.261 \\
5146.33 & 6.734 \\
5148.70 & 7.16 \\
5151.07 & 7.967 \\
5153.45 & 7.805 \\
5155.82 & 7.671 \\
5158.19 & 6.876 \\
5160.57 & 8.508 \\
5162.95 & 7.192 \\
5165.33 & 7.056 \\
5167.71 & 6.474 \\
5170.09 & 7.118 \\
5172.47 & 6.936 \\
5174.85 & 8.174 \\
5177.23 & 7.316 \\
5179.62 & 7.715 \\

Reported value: 2.0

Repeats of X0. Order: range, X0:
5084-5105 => 1.5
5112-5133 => 0.5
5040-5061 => 1.5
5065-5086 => 2.5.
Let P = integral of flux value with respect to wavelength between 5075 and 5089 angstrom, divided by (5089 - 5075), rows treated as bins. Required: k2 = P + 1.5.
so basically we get 8.2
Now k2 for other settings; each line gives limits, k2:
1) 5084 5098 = 8.7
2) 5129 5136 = 8.9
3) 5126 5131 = 9.0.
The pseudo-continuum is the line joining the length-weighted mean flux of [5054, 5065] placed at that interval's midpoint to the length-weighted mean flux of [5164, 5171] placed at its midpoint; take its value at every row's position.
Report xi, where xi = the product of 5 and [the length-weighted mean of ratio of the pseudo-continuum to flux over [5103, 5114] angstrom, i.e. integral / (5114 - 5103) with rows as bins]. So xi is 5.2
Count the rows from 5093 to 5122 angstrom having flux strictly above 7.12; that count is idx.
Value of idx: 9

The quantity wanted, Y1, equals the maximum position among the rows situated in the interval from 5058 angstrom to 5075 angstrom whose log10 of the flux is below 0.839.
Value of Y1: 5073.38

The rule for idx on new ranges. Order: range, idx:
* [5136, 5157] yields 8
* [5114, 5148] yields 11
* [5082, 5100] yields 3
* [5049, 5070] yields 7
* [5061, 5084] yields 3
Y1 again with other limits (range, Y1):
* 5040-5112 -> 5110.90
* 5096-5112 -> 5110.90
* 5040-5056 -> 5045.42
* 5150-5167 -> 5158.19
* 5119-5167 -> 5158.19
